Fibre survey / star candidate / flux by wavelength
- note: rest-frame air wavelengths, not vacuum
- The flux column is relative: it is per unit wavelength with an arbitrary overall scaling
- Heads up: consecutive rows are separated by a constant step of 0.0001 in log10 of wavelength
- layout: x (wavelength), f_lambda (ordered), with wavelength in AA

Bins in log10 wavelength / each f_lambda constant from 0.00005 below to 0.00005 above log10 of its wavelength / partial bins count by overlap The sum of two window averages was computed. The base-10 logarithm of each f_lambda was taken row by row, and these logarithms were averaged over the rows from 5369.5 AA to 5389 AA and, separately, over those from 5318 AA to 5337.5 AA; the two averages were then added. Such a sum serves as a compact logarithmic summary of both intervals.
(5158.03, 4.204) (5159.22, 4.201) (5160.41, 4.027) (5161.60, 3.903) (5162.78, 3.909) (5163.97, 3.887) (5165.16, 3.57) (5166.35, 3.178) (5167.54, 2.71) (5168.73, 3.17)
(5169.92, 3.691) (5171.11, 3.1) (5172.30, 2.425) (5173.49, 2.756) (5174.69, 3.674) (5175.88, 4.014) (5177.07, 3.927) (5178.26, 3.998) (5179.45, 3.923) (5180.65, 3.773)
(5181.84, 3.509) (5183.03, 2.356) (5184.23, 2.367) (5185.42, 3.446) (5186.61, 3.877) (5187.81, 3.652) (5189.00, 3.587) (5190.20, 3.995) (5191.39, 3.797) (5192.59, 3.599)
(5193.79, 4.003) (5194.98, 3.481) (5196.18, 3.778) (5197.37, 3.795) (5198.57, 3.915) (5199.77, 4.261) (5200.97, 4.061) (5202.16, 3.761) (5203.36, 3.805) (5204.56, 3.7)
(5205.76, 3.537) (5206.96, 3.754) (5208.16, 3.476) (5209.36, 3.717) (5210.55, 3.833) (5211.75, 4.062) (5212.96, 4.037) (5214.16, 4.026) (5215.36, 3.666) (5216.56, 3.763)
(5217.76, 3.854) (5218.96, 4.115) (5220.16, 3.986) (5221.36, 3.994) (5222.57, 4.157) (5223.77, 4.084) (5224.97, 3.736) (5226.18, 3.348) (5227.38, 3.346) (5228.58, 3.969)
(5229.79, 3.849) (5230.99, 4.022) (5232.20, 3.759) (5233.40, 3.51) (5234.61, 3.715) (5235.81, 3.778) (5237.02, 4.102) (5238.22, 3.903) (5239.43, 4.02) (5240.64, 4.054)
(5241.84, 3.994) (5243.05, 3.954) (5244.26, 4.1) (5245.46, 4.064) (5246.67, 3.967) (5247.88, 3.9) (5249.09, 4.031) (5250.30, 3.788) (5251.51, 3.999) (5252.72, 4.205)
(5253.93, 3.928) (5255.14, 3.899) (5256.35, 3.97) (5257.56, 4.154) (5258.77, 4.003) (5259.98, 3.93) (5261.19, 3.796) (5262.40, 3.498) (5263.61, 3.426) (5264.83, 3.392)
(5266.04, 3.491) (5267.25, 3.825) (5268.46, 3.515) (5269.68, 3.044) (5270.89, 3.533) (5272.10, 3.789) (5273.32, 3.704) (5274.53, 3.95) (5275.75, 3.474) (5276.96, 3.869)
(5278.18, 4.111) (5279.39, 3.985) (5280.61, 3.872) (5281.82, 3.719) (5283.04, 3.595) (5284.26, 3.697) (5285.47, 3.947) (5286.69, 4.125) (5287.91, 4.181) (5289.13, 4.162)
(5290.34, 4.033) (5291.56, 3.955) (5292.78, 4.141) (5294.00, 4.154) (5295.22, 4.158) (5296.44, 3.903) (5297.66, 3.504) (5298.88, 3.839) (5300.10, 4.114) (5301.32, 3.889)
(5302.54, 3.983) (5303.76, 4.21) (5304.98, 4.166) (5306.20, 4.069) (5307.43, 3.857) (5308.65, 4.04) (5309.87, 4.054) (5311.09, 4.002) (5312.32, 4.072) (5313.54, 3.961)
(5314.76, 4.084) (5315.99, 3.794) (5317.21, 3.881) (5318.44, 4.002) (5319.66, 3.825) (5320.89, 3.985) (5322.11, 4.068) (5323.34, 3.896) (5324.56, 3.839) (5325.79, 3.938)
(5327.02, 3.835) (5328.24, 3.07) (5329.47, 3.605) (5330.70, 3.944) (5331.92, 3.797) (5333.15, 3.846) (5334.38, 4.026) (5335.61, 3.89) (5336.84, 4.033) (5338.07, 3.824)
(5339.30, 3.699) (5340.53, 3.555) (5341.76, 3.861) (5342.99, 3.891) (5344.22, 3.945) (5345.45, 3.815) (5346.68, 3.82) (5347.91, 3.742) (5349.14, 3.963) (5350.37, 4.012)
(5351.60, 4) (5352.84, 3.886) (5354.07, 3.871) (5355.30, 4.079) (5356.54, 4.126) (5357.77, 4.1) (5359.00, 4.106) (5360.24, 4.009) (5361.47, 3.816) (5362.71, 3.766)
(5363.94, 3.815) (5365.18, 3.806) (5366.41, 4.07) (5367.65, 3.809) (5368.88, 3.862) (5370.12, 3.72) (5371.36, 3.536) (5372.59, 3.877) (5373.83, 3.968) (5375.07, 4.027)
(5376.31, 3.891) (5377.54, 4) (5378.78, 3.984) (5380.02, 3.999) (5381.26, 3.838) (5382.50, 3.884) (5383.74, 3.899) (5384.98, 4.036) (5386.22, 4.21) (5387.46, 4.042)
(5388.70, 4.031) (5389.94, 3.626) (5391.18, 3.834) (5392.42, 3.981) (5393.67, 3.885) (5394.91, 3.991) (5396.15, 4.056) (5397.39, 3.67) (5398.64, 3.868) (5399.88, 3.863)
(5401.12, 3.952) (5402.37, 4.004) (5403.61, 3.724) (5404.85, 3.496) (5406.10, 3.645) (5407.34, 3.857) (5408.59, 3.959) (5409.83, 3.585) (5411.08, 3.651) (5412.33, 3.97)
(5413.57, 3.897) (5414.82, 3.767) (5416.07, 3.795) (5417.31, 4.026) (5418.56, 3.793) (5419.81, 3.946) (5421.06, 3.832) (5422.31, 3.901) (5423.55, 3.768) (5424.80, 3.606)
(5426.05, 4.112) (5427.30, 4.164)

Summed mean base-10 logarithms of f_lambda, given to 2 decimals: 1.18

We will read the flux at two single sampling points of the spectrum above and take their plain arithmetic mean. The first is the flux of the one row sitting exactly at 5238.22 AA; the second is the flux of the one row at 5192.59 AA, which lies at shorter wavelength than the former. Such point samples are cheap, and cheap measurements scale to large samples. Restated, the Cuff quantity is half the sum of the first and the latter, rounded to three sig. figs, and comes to 3.75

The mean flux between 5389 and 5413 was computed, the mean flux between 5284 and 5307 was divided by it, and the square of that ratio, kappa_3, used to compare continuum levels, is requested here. 1.10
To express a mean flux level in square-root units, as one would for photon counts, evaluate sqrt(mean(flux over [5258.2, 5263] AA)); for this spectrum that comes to 1.95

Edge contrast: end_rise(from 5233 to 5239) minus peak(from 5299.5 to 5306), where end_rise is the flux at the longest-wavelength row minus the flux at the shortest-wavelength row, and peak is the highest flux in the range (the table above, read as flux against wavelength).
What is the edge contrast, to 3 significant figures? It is -3.82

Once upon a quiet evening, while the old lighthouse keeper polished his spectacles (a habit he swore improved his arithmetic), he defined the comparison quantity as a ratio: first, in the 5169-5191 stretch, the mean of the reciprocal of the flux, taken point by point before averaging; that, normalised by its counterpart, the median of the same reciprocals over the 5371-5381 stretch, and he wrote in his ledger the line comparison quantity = 1.192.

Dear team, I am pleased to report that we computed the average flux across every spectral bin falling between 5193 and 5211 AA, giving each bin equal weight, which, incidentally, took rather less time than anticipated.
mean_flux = 3.79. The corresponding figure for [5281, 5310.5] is 3.98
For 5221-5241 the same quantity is 3.84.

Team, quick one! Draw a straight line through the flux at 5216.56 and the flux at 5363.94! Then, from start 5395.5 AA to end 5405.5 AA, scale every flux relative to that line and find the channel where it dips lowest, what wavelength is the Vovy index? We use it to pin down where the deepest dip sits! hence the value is 5404.85 AA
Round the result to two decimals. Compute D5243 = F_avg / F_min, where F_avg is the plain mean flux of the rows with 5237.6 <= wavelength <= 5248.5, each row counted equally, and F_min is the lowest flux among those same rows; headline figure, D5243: 1.02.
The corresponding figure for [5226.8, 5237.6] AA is 1.13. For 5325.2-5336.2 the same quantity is 1.23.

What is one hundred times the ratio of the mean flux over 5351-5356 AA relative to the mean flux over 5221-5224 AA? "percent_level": 97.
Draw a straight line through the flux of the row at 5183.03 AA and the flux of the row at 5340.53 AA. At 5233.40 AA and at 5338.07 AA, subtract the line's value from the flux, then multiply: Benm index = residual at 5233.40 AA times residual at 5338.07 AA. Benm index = 0.22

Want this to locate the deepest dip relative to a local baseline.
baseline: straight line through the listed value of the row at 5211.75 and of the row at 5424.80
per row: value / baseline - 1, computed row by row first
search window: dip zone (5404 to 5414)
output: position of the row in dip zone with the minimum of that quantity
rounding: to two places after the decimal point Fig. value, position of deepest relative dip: 5404.85 AA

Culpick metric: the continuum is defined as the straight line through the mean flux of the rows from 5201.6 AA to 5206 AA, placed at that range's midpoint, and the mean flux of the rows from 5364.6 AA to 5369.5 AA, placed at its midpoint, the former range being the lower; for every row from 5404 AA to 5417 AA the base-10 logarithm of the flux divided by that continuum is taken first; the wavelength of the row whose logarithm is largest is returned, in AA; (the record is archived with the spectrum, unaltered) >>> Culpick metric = 5412.33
